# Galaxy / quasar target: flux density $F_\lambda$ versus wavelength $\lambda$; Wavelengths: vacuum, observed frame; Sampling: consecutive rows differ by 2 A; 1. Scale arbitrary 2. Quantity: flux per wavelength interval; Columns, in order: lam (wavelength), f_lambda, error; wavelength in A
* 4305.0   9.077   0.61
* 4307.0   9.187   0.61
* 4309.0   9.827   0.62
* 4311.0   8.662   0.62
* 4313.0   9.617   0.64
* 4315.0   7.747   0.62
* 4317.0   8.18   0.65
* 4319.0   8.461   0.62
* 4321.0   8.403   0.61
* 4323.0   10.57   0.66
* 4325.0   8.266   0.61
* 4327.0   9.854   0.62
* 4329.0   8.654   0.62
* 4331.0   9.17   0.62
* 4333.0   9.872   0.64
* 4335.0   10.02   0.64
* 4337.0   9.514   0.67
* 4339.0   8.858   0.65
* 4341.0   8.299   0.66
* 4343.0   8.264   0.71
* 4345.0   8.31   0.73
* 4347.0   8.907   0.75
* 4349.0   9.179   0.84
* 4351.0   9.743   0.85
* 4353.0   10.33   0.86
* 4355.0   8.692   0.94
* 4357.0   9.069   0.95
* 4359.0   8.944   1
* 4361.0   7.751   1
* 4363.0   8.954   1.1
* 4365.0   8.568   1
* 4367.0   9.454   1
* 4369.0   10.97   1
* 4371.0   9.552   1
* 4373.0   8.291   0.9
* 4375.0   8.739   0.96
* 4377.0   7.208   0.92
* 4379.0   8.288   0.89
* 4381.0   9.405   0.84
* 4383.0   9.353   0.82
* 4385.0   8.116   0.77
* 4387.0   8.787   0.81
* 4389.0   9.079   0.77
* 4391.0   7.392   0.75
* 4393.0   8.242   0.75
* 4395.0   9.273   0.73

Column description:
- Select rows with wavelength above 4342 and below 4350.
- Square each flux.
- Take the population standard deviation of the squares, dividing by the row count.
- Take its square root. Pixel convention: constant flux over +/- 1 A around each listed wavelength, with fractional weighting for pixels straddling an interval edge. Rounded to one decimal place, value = 2.6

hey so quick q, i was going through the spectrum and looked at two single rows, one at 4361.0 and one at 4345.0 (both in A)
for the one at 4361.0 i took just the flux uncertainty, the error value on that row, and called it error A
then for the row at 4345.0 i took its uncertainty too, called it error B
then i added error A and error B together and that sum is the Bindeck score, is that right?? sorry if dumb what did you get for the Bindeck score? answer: 1.73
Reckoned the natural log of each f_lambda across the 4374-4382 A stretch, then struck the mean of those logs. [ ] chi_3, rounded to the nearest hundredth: 2.12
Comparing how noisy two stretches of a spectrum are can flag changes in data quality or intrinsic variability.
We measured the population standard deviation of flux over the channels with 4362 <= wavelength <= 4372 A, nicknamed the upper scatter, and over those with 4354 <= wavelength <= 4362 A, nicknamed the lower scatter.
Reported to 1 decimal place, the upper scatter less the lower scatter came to 0.3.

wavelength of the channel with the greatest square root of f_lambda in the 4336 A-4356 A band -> 4353.0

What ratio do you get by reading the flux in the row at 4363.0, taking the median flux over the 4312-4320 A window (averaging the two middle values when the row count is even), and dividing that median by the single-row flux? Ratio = 0.93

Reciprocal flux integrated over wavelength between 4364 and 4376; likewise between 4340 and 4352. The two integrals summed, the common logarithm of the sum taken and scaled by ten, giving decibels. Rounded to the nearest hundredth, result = 4.28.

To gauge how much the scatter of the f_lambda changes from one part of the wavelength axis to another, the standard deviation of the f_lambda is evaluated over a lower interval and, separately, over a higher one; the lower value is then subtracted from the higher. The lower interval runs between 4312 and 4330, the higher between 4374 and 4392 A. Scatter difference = -0.13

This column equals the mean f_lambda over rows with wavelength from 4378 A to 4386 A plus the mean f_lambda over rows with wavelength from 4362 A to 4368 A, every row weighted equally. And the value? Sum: 17.8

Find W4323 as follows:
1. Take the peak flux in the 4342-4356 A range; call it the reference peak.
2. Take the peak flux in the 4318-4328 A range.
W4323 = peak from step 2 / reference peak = 1.02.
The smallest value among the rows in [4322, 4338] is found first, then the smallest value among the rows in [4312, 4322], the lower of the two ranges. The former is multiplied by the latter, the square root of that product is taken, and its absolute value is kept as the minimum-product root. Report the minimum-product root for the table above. 8.00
